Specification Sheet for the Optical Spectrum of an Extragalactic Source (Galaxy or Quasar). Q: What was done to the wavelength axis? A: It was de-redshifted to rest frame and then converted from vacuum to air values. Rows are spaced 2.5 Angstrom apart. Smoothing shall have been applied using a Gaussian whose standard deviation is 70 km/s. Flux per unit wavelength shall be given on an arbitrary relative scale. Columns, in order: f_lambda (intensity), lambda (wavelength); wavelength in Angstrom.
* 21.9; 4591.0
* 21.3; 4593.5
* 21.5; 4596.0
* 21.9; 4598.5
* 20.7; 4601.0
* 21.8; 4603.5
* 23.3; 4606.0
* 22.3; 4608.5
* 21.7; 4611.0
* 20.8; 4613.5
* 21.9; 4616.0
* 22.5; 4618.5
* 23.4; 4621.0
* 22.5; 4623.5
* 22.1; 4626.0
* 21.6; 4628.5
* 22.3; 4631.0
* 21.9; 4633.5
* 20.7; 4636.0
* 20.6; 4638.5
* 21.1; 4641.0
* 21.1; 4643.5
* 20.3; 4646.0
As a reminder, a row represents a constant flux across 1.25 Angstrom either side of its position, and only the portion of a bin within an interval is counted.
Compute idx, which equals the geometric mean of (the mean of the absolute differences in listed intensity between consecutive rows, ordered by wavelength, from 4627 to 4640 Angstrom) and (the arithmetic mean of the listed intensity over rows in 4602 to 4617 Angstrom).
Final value 3.6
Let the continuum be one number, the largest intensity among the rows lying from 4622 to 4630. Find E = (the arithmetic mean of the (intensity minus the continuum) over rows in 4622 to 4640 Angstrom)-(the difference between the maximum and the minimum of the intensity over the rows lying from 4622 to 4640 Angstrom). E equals -2.7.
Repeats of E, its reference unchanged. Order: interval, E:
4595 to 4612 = -3.2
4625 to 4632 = -1.2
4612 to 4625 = -2.9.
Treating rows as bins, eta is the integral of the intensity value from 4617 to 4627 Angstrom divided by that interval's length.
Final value 22.6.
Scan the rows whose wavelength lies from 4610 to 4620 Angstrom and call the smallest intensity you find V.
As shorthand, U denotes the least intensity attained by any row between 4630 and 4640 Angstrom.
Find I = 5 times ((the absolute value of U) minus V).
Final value -1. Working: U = 20.6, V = 20.8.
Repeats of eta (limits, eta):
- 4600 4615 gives 21.8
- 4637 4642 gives 20.8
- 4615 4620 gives 22.3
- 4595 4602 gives 21.4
